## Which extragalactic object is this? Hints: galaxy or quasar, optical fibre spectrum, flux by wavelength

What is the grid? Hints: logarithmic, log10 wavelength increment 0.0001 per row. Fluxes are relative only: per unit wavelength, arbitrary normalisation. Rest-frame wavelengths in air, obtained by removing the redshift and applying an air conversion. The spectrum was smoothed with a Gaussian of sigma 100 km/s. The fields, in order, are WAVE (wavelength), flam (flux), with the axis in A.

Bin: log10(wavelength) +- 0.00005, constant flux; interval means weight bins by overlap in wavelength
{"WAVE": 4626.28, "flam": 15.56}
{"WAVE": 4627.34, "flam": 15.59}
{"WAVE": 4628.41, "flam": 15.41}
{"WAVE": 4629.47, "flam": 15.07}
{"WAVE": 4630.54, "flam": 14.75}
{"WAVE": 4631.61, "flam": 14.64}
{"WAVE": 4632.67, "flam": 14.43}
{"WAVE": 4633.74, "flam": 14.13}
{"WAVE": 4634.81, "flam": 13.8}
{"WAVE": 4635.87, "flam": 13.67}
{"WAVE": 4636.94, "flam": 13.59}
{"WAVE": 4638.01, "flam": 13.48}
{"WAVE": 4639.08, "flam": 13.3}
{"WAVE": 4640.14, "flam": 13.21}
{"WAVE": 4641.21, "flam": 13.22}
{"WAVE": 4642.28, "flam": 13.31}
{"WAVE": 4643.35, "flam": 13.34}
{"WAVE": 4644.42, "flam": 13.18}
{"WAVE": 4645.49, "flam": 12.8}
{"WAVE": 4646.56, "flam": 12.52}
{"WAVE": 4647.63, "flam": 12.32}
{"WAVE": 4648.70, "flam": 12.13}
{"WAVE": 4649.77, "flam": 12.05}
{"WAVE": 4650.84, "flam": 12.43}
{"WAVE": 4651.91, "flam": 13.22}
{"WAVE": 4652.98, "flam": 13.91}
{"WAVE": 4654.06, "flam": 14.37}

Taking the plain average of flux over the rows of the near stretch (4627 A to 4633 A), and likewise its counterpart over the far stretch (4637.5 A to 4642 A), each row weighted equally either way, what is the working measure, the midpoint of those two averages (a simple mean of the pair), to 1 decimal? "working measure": 14.1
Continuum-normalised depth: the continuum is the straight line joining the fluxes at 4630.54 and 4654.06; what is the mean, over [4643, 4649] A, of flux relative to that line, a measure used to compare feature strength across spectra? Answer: 0.88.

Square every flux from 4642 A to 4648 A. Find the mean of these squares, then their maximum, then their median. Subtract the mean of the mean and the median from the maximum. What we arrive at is 10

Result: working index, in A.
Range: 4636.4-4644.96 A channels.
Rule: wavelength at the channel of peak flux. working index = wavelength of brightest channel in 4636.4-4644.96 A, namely 4636.94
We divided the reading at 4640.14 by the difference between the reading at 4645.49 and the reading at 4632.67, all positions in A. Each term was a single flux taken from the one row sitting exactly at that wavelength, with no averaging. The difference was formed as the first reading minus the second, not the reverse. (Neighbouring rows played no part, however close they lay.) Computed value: -8.1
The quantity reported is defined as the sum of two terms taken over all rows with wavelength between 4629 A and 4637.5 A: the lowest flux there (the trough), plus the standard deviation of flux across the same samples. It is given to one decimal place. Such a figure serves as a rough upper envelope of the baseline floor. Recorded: 14.1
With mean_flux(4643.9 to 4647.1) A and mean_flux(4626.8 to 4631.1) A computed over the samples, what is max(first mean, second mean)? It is 15.2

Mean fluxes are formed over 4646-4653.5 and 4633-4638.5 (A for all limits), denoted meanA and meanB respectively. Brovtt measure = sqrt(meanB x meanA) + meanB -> 26.9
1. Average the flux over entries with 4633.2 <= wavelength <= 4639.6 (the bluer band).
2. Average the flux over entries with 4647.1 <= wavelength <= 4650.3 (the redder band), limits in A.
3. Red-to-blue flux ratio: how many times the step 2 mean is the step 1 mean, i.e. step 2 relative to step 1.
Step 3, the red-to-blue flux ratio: 0.891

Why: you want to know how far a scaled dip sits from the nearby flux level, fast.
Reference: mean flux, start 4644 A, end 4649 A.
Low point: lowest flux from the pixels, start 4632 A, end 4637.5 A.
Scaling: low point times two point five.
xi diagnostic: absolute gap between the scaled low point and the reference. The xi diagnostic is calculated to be 21.4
